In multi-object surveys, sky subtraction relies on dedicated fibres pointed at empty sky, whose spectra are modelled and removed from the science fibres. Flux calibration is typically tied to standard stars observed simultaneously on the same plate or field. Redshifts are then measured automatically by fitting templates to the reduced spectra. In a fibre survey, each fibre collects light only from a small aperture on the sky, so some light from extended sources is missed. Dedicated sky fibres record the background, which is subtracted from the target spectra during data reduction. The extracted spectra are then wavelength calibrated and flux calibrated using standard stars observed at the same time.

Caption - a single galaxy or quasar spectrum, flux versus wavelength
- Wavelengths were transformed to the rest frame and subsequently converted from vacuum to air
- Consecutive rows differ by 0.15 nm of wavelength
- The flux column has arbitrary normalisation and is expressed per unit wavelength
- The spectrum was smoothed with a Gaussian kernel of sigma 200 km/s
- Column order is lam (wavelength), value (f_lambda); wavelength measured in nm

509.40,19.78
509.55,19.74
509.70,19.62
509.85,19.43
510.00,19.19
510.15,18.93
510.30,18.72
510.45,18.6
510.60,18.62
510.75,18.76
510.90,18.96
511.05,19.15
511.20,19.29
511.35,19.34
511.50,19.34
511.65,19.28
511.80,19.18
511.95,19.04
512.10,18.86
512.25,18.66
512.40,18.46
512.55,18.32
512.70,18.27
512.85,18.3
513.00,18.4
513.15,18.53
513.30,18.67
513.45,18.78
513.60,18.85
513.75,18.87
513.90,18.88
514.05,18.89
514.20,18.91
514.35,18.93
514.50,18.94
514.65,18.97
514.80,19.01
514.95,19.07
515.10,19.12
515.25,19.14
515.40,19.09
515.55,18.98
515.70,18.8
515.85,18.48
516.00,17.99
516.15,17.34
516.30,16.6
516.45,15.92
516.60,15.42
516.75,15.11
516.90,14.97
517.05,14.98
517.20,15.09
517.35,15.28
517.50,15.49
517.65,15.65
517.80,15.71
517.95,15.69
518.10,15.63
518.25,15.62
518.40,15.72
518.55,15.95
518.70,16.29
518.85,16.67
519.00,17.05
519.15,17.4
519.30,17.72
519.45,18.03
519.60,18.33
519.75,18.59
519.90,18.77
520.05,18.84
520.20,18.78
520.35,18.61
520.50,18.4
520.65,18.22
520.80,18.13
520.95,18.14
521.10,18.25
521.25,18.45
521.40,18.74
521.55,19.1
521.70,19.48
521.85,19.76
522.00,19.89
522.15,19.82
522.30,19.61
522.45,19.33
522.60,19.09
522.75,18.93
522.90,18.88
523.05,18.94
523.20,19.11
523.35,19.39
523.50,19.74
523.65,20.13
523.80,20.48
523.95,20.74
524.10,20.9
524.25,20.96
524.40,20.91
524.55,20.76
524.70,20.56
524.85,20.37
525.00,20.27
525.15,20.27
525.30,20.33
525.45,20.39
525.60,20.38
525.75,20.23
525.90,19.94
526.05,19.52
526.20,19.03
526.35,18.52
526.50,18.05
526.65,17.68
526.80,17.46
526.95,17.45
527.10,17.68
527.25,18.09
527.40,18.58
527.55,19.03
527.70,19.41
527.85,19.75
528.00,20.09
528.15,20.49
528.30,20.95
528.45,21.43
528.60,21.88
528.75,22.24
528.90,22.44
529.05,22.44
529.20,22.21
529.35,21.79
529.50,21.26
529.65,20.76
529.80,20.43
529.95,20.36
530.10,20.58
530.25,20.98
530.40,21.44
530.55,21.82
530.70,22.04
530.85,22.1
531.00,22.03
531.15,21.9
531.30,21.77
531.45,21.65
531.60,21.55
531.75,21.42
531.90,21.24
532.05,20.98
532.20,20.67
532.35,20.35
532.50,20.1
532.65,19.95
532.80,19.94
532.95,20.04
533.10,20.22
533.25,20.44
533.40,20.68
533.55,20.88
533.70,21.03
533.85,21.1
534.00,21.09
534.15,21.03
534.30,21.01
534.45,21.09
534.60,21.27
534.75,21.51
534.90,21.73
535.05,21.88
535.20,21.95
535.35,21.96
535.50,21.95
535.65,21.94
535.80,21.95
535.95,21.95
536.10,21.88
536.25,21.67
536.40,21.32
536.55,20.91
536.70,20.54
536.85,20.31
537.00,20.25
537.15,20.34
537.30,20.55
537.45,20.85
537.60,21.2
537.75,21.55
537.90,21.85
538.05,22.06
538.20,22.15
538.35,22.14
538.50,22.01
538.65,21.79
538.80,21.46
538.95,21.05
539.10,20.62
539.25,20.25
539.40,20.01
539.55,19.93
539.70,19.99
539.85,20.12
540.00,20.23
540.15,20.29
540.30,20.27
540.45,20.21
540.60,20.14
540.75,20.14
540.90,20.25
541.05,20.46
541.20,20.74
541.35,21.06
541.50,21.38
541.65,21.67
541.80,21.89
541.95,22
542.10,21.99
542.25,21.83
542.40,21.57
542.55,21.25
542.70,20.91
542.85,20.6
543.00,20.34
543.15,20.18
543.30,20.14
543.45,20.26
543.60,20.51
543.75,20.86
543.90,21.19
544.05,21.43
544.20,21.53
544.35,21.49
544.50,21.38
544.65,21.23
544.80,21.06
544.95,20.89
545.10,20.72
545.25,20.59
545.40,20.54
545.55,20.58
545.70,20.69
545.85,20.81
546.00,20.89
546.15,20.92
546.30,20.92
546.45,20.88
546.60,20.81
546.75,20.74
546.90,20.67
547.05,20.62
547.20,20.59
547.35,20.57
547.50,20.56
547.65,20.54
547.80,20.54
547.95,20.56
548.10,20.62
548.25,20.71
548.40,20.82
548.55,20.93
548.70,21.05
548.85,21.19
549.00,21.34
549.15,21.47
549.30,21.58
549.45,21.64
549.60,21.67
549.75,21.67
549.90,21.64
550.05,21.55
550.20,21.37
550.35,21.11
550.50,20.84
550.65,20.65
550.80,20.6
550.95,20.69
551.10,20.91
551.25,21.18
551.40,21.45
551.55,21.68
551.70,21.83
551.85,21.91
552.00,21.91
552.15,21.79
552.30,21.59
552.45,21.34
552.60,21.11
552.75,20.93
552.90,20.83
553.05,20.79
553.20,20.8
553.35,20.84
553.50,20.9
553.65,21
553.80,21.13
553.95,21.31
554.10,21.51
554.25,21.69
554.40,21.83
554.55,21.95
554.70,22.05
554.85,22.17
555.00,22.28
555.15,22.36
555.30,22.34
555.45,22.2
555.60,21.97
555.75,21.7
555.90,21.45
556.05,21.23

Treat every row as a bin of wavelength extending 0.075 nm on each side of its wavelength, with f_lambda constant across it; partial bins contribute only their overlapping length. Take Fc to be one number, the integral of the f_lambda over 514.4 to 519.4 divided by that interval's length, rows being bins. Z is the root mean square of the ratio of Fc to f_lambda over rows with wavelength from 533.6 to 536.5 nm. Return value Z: 0.79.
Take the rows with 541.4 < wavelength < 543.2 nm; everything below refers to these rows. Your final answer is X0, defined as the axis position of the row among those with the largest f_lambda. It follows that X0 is 541.95 nm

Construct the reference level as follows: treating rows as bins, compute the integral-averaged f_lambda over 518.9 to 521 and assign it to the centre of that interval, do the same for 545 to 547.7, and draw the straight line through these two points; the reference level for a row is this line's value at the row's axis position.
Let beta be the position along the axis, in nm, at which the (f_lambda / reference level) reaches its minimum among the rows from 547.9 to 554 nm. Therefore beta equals 553.20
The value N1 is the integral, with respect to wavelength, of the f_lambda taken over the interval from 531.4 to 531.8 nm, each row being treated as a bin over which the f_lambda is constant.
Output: 9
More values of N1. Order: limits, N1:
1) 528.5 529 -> 11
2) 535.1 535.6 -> 11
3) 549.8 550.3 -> 11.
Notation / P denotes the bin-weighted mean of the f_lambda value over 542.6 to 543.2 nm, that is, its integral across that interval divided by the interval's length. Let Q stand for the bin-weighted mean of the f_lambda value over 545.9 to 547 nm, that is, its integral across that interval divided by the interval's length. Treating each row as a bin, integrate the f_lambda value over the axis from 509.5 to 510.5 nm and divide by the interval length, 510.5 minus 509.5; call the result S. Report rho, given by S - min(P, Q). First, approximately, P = 20.6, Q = 20.8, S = 19.2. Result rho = -1.4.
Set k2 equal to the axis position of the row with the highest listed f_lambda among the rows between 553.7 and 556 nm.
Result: 555.15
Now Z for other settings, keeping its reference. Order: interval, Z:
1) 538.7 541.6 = 0.83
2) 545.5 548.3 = 0.82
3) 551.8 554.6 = 0.80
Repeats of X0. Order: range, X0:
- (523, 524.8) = 524.25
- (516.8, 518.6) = 518.55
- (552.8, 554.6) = 554.55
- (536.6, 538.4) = 538.20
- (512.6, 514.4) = 514.35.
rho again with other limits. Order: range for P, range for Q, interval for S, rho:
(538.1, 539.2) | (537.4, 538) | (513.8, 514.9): -2.5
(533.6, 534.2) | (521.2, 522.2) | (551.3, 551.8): 2.3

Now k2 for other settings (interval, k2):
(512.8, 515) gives 514.95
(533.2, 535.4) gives 535.35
